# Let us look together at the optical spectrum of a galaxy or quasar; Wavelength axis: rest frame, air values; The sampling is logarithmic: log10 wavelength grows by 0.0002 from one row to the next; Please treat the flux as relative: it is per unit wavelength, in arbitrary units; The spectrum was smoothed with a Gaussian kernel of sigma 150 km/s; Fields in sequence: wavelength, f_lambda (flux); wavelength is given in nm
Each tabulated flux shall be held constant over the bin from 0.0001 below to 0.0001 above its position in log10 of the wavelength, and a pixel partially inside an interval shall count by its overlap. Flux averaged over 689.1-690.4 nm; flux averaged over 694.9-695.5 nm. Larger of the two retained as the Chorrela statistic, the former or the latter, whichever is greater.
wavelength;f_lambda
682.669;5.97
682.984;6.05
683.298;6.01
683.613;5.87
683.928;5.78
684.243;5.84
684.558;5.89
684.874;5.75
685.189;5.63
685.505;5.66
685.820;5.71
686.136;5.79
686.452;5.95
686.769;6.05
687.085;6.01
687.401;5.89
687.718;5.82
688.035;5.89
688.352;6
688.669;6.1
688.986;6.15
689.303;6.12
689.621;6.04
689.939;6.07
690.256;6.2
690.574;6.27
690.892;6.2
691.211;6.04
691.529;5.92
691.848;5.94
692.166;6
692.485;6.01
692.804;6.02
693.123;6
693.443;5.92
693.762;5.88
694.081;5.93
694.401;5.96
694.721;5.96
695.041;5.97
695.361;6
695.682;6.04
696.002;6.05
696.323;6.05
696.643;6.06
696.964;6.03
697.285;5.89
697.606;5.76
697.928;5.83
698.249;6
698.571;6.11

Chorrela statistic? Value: 6.11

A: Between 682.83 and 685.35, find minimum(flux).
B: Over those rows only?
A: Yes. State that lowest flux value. 5.63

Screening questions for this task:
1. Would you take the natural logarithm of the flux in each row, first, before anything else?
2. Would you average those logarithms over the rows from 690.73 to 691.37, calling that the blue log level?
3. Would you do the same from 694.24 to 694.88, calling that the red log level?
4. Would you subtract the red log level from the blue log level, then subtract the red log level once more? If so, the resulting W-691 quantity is -1.76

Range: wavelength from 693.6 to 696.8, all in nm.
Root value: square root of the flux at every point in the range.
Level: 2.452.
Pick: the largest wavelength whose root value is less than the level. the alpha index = 695.361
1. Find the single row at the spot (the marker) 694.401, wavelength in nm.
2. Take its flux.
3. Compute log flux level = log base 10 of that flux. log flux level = 0.775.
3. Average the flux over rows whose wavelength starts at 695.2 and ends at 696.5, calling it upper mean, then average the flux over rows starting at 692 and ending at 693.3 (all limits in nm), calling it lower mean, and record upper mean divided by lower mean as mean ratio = 1.005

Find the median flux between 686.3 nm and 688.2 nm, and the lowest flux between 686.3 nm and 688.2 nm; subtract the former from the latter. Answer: -0.100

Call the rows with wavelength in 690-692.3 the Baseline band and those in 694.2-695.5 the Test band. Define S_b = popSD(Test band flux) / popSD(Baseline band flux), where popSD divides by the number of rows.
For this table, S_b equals 0.13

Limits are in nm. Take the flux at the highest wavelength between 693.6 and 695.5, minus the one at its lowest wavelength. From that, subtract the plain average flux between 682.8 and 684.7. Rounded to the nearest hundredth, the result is -5.79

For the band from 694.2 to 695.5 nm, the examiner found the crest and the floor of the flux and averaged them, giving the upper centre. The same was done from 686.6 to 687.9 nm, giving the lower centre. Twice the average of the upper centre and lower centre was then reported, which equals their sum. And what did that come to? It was 11.9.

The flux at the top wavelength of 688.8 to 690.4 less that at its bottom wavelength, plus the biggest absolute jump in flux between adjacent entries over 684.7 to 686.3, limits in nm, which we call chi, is 0.17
